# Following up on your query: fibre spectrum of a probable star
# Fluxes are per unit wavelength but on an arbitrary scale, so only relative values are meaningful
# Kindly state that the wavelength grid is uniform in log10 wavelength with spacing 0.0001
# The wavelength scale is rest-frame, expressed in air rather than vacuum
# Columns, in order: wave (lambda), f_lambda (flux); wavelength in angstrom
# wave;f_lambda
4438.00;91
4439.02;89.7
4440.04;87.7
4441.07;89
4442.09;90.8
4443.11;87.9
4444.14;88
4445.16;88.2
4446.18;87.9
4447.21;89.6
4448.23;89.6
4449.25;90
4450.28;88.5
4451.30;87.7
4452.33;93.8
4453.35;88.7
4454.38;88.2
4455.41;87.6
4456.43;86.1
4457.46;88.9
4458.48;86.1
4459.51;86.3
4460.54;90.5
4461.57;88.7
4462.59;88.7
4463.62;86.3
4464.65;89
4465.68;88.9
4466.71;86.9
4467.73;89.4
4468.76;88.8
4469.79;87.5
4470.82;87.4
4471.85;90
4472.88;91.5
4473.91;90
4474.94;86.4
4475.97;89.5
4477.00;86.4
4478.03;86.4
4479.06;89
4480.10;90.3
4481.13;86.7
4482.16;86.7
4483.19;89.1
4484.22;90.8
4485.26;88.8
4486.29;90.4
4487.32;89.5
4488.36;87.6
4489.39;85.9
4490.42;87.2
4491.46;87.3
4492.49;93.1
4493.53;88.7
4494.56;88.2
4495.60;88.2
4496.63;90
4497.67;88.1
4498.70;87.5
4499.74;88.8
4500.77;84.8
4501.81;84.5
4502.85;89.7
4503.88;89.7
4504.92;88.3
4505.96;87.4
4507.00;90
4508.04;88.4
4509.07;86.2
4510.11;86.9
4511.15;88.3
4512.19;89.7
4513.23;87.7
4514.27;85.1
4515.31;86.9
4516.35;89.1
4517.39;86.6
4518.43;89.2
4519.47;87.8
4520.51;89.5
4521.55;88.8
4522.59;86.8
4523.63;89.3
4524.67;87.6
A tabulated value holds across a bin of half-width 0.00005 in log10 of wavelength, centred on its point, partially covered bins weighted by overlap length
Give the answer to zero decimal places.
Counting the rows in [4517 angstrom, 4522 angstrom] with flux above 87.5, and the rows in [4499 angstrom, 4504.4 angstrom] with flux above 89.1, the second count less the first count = -2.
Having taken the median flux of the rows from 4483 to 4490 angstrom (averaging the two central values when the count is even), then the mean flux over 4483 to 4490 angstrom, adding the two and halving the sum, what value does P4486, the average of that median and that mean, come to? 89.0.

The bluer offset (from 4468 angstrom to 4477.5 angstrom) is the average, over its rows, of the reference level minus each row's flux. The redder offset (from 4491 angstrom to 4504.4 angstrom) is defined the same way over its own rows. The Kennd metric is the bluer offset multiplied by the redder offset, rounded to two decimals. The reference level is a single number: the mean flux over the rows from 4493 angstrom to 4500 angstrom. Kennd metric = -0.02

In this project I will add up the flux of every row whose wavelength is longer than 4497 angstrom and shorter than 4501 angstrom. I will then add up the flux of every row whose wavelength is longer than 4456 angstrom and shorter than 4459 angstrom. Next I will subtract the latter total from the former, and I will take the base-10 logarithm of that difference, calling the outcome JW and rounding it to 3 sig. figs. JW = 1.94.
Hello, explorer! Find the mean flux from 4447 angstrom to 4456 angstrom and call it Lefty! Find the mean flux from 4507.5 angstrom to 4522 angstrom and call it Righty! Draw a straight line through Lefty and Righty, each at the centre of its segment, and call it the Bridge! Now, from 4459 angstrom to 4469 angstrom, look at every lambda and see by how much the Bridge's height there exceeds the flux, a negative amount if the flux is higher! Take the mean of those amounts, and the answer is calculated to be 0.7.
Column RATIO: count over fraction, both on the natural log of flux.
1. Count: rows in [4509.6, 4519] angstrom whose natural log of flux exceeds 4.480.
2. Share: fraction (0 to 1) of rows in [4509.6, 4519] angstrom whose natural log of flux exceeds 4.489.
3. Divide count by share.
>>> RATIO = 12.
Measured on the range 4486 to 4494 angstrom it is 11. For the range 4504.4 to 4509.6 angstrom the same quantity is 15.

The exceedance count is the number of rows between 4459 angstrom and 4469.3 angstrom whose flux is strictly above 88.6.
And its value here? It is 7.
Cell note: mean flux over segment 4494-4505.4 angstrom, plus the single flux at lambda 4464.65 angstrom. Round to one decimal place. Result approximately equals 177.0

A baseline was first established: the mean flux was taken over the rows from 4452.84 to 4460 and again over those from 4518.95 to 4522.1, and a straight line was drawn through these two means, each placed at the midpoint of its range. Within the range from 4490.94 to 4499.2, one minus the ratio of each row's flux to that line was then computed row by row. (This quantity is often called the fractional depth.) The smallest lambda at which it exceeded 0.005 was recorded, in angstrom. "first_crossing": 4491.46 angstrom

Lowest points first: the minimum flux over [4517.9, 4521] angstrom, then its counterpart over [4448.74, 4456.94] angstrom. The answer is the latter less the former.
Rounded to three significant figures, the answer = -1.70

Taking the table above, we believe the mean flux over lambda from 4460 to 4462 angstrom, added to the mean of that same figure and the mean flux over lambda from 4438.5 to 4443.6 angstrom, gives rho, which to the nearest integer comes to 179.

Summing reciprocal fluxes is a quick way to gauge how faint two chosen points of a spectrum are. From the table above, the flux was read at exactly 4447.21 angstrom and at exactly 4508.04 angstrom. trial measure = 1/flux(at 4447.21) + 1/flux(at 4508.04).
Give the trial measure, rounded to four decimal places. 0.0225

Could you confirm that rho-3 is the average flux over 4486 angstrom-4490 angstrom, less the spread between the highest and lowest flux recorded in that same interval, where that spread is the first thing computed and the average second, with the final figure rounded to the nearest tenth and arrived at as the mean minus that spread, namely 83.8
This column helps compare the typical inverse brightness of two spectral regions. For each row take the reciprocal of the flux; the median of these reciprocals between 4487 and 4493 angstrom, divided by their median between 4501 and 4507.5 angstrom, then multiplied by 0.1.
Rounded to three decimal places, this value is 0.102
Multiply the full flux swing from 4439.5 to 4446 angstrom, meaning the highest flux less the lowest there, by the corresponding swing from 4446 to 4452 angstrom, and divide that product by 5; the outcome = 1.4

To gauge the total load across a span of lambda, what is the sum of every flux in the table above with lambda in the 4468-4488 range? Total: 1685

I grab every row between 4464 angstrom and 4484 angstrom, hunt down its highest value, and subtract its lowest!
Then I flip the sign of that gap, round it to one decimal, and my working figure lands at -5.1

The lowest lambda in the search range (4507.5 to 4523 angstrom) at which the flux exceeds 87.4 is 4508.04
